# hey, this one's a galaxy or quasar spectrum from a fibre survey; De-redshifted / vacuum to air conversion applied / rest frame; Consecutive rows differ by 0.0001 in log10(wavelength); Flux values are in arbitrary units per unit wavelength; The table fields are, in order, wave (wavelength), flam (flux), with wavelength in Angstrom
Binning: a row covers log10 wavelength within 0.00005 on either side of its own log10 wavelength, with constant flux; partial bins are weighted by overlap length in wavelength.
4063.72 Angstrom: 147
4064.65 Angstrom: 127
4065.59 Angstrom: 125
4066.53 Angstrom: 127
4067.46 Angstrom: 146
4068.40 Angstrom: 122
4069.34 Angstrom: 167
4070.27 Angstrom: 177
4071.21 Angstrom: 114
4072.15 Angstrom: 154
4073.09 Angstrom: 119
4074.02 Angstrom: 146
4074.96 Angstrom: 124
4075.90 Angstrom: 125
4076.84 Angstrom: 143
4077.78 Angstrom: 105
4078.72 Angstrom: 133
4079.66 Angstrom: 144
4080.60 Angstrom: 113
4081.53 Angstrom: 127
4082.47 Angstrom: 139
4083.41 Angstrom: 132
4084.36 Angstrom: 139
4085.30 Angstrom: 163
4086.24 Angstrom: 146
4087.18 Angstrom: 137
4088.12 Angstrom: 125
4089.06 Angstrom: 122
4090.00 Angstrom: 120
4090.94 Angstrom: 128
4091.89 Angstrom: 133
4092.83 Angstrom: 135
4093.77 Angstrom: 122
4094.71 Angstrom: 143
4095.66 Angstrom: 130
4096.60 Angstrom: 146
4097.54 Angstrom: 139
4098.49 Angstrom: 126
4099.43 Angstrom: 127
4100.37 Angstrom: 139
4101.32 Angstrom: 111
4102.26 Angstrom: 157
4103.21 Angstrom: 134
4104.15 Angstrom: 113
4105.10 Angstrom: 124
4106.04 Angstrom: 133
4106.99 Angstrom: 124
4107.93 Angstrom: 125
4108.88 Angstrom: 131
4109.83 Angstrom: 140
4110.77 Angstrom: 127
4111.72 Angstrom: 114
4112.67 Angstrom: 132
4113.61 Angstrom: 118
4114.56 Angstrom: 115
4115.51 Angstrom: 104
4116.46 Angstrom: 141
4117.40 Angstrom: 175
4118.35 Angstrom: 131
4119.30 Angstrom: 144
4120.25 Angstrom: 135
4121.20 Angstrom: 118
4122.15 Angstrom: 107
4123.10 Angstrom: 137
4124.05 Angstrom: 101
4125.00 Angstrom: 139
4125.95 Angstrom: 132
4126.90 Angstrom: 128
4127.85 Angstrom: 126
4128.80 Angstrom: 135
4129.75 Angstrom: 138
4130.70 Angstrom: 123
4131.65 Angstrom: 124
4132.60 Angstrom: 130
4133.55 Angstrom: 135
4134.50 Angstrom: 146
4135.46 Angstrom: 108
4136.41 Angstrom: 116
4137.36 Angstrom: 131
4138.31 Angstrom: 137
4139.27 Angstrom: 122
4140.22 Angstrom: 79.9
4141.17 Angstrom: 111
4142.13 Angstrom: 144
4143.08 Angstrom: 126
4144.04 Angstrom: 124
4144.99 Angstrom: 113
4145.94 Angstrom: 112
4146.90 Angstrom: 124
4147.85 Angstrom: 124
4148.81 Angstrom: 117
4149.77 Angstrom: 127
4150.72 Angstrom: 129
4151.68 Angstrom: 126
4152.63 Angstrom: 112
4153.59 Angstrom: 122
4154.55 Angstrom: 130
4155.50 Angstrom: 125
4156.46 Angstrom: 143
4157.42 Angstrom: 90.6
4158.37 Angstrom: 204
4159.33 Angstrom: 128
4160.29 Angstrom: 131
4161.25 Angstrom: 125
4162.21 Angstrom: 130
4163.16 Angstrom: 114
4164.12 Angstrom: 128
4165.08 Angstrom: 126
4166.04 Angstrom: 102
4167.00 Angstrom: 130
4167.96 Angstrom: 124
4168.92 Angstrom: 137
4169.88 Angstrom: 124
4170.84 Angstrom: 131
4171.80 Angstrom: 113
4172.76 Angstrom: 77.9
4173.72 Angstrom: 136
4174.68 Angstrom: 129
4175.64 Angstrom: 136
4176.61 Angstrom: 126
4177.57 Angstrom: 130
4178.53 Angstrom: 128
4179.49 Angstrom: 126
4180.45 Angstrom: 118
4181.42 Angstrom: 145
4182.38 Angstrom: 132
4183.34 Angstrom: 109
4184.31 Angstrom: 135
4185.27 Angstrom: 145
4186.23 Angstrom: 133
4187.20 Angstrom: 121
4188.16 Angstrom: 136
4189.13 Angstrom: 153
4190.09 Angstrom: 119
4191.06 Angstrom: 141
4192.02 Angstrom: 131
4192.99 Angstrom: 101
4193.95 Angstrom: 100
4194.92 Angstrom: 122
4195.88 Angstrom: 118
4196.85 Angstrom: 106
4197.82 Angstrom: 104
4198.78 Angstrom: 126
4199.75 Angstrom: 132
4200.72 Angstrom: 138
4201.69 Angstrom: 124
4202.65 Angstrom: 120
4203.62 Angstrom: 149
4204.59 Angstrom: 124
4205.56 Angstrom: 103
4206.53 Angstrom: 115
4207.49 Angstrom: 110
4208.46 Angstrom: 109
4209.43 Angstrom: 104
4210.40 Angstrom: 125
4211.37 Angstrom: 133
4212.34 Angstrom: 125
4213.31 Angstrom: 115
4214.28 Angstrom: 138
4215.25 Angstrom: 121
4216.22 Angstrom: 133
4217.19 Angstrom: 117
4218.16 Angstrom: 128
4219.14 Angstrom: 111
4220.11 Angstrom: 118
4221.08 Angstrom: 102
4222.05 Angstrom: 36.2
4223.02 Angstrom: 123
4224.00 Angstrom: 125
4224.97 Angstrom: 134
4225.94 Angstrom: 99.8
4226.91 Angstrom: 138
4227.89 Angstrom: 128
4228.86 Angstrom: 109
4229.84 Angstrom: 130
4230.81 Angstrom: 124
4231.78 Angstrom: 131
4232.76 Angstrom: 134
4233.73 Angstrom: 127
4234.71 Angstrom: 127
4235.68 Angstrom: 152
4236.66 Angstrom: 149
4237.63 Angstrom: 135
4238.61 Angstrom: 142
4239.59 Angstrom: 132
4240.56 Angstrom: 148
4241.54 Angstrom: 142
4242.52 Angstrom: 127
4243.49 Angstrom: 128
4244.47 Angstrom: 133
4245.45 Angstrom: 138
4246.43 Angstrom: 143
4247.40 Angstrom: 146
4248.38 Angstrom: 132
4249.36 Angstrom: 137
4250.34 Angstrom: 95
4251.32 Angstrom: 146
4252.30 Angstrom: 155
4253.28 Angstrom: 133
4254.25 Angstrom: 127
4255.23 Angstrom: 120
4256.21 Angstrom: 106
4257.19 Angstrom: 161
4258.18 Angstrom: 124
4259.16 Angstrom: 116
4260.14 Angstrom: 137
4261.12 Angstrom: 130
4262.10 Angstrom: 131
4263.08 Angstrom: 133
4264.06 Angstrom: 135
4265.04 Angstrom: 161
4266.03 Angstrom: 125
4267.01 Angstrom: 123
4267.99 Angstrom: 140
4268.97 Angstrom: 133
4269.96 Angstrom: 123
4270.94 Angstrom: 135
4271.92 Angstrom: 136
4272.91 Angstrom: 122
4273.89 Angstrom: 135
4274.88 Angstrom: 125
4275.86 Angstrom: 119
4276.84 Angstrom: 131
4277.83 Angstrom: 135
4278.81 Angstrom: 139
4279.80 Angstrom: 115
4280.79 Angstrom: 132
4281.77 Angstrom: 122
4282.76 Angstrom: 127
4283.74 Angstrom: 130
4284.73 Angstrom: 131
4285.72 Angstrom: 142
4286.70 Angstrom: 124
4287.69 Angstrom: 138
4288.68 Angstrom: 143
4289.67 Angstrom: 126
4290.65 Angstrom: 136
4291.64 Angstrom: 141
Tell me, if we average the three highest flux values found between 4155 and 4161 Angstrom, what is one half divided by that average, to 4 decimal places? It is 0.0031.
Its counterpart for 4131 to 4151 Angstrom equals 0.0035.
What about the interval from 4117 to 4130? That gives 0.0033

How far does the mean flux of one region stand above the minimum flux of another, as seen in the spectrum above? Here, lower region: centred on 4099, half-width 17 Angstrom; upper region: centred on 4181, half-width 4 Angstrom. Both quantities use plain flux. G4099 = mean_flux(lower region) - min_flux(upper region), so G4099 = 21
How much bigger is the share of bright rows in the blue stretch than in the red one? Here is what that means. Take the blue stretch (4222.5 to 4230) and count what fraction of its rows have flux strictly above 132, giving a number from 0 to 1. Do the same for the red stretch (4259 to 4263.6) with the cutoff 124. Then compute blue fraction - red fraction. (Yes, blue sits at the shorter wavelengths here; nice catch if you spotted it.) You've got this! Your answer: -0.55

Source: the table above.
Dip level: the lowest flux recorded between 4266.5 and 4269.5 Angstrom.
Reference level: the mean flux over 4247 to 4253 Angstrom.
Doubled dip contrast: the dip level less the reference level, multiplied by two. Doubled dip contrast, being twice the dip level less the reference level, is -24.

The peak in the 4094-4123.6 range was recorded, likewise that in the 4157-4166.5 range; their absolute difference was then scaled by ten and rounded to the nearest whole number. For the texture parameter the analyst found 290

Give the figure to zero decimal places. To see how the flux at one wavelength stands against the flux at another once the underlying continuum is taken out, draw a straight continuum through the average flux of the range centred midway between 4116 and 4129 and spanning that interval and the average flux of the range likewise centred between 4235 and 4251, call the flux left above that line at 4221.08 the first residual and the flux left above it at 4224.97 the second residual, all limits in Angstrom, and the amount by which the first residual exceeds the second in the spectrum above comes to -32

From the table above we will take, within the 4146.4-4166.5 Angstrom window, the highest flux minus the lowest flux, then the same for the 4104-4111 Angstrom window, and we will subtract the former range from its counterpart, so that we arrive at -86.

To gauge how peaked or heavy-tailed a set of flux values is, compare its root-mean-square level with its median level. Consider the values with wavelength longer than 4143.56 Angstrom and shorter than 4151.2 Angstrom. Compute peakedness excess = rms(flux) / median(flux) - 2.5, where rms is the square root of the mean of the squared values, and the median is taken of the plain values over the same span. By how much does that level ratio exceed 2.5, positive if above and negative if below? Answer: -1.52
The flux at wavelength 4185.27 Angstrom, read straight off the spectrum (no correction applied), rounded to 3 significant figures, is 145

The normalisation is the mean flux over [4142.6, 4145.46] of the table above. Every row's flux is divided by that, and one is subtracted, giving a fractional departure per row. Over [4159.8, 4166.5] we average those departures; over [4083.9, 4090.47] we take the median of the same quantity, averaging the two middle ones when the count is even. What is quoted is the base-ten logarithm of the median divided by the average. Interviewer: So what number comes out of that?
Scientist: 1.1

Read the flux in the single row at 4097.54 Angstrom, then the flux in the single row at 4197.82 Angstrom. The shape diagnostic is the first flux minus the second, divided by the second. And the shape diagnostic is 0.3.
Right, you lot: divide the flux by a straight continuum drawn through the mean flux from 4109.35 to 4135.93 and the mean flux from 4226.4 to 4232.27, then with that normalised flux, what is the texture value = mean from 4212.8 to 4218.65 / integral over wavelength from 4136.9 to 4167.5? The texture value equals 0.033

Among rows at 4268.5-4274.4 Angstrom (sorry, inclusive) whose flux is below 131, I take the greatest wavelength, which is 4272.91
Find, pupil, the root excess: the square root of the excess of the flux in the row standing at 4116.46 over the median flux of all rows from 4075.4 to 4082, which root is 3.7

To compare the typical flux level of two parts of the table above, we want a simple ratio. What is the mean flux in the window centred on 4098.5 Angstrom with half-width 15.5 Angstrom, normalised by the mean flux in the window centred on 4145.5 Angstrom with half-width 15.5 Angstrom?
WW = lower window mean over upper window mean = 1.05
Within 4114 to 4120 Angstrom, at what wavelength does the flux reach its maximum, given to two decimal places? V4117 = 4117.40 Angstrom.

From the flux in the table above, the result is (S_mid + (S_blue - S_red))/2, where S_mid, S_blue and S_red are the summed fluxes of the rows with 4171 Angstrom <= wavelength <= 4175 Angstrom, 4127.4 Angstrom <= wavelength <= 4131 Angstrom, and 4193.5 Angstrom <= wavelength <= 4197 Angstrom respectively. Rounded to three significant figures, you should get 266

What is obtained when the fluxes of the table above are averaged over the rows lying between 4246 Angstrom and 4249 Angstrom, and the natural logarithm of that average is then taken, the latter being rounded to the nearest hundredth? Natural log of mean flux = 4.94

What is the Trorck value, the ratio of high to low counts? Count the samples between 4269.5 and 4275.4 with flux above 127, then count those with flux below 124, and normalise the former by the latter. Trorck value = 1.50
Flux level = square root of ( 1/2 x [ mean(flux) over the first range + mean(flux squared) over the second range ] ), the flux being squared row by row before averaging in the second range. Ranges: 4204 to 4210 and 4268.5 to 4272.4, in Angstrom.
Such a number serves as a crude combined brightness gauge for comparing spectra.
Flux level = 94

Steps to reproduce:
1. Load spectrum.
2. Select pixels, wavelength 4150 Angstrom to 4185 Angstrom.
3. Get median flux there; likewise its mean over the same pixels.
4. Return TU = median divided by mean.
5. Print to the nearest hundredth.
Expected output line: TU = 1.01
